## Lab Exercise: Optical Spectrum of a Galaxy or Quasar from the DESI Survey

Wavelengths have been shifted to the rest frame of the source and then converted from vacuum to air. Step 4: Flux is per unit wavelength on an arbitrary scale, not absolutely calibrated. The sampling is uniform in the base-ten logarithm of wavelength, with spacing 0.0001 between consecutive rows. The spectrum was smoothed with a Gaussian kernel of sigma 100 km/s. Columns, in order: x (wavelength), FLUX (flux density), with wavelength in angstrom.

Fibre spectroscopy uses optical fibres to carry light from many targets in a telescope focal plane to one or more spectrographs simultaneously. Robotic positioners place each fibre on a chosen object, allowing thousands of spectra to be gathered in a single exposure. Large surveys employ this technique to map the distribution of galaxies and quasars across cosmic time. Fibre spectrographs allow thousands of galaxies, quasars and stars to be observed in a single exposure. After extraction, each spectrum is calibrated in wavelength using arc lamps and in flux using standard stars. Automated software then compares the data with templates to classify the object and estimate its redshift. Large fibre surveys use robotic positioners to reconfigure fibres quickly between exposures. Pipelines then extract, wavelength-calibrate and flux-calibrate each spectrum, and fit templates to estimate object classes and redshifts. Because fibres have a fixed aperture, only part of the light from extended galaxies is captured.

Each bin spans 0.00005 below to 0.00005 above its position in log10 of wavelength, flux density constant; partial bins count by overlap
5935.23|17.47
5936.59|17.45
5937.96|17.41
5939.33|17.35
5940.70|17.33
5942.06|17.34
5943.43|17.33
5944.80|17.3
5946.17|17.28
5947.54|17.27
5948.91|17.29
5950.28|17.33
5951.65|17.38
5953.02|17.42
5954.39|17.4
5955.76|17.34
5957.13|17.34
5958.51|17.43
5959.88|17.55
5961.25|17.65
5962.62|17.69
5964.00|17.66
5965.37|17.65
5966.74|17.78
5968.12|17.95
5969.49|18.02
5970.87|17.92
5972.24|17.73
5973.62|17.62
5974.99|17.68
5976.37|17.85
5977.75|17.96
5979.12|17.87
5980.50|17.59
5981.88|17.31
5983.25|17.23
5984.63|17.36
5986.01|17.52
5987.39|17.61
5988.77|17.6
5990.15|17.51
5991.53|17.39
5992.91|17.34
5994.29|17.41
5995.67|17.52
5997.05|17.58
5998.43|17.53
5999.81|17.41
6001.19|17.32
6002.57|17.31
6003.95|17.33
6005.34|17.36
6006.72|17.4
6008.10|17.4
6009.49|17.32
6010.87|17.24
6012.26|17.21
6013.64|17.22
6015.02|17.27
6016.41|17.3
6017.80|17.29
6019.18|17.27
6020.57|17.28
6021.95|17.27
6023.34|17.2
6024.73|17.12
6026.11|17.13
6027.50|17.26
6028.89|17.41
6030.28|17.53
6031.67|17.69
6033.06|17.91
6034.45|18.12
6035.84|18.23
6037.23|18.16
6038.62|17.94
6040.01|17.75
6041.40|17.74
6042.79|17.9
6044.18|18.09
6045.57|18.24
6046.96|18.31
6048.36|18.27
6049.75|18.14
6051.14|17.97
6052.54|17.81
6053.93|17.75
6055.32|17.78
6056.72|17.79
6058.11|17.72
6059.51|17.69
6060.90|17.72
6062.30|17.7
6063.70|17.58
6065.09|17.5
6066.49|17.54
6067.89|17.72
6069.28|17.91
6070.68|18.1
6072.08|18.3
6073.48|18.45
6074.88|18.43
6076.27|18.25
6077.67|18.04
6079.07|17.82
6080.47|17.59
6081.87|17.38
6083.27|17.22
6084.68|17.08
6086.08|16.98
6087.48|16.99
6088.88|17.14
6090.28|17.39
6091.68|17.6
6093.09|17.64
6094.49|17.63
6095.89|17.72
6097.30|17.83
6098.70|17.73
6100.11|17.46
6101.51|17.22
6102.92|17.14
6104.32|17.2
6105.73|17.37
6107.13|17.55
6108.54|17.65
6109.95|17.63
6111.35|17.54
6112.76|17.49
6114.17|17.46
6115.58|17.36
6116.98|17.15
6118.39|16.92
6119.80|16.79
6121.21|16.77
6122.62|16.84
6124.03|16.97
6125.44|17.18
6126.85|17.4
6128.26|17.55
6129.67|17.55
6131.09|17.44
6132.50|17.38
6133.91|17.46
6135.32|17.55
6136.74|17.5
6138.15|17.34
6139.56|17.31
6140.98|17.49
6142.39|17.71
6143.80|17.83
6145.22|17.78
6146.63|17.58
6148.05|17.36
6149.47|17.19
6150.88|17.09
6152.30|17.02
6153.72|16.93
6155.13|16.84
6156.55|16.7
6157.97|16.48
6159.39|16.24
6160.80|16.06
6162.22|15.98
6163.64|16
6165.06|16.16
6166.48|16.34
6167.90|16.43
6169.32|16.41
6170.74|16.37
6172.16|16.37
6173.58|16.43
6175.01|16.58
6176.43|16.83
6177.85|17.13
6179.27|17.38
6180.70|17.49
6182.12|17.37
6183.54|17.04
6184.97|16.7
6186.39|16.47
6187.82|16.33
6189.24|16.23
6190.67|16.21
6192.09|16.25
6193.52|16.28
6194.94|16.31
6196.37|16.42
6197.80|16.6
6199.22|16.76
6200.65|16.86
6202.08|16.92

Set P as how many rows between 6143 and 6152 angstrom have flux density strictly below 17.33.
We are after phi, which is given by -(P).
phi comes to -2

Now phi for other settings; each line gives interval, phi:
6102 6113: -2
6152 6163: -8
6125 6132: -1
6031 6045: 0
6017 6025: -6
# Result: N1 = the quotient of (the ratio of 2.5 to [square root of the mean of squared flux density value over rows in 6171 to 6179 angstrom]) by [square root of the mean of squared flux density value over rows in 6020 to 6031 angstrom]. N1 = 0.0087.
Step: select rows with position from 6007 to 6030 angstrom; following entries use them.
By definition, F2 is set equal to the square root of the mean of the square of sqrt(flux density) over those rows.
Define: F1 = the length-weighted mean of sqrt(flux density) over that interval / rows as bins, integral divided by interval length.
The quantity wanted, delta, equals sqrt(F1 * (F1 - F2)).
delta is 0.051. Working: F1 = 4.16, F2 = 4.15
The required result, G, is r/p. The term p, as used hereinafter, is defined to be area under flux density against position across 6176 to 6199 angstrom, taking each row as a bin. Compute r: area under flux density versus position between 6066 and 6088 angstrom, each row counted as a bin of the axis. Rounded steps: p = 384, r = 390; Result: 1.02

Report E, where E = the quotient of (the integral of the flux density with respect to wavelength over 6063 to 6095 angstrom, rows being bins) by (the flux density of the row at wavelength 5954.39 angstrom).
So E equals 32.5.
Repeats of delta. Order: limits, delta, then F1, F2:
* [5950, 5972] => 0.072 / 4.20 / 4.19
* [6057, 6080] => 0.025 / 4.23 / 4.23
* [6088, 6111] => 0.047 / 4.18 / 4.18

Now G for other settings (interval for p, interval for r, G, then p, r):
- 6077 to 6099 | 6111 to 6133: 0.99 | 385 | 379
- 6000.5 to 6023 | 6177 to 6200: 0.99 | 389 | 384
